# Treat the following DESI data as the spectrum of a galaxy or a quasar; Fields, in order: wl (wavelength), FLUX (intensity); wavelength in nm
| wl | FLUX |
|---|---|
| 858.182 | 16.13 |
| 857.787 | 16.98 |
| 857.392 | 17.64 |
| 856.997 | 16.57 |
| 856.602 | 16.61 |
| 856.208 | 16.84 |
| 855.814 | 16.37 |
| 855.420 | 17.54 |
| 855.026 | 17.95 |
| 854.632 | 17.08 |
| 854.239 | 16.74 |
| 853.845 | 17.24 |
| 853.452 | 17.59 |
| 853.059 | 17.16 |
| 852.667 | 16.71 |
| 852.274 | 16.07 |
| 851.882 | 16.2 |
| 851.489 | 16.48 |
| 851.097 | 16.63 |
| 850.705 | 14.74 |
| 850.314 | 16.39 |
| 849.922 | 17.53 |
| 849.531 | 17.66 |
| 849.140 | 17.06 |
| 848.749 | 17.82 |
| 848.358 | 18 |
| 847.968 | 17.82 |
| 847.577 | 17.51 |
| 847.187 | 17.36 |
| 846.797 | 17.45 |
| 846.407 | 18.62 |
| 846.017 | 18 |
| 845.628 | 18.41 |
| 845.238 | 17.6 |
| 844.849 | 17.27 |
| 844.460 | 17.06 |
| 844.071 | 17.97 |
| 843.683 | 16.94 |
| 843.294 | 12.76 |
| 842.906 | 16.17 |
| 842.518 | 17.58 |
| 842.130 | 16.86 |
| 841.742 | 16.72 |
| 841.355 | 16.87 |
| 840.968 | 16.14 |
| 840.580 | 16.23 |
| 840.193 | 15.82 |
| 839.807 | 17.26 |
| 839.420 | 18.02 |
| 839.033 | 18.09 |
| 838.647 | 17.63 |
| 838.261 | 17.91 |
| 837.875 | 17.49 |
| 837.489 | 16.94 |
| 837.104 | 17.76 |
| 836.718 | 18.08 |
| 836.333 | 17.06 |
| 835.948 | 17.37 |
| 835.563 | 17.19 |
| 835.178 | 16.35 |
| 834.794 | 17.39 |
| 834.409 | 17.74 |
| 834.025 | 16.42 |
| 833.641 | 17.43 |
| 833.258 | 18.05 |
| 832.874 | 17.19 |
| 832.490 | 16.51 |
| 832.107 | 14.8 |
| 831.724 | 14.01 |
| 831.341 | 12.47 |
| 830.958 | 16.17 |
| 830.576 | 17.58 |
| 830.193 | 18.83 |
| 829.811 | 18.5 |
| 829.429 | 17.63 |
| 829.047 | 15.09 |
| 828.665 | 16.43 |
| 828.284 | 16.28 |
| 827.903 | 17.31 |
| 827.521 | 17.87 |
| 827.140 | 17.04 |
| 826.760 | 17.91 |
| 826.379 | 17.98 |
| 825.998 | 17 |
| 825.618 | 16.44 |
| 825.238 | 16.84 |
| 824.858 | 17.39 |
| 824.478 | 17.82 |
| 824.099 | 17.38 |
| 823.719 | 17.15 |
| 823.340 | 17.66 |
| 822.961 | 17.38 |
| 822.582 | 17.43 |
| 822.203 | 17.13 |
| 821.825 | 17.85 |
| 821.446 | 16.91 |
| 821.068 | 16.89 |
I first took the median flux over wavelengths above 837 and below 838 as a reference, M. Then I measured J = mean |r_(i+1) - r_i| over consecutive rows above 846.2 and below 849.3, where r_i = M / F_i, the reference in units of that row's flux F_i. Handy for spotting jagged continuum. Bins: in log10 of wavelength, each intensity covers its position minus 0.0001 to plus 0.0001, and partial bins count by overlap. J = 0.023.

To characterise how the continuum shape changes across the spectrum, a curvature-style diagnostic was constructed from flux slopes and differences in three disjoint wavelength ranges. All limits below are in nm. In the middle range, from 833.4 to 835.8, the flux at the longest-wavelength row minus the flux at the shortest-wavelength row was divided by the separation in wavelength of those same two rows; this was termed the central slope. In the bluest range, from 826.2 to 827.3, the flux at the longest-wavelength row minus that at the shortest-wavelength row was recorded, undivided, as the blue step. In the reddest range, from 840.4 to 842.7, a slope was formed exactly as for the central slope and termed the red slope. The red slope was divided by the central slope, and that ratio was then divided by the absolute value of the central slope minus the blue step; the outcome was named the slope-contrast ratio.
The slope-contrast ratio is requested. -6.8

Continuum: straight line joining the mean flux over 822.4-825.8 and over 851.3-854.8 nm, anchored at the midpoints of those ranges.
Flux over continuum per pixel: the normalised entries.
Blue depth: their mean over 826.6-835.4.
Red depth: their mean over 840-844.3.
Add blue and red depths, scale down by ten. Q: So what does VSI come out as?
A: 0.194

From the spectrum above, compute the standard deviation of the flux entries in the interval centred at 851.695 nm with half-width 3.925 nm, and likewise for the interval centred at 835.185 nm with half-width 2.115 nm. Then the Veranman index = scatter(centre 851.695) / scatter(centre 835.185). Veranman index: 1.4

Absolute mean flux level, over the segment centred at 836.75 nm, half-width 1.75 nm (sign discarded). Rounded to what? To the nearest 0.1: 17.4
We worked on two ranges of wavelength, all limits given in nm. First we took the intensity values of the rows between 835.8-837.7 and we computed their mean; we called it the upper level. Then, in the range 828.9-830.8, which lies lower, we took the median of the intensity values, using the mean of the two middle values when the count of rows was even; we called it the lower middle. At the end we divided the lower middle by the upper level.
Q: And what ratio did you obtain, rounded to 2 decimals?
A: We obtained 1.01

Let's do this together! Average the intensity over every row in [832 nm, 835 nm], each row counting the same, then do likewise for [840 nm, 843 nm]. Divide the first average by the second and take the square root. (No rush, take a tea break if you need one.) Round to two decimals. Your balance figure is 1.01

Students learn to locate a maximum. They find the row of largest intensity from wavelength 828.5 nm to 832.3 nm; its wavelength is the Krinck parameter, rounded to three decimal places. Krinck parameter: 830.193 nm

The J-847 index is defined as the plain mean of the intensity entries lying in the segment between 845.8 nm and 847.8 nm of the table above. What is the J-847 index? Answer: 17.8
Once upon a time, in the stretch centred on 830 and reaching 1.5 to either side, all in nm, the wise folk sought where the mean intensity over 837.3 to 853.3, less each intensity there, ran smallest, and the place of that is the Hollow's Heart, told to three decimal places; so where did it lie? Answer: 830.193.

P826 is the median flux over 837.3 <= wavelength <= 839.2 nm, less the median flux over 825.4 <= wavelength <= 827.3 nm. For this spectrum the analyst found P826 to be 0.59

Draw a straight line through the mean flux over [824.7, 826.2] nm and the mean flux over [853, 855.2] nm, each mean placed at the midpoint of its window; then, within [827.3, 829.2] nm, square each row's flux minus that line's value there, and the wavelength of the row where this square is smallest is 827.903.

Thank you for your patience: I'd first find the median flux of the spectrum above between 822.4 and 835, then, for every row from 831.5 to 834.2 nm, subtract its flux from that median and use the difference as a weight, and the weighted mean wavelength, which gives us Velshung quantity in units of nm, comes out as 832.13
